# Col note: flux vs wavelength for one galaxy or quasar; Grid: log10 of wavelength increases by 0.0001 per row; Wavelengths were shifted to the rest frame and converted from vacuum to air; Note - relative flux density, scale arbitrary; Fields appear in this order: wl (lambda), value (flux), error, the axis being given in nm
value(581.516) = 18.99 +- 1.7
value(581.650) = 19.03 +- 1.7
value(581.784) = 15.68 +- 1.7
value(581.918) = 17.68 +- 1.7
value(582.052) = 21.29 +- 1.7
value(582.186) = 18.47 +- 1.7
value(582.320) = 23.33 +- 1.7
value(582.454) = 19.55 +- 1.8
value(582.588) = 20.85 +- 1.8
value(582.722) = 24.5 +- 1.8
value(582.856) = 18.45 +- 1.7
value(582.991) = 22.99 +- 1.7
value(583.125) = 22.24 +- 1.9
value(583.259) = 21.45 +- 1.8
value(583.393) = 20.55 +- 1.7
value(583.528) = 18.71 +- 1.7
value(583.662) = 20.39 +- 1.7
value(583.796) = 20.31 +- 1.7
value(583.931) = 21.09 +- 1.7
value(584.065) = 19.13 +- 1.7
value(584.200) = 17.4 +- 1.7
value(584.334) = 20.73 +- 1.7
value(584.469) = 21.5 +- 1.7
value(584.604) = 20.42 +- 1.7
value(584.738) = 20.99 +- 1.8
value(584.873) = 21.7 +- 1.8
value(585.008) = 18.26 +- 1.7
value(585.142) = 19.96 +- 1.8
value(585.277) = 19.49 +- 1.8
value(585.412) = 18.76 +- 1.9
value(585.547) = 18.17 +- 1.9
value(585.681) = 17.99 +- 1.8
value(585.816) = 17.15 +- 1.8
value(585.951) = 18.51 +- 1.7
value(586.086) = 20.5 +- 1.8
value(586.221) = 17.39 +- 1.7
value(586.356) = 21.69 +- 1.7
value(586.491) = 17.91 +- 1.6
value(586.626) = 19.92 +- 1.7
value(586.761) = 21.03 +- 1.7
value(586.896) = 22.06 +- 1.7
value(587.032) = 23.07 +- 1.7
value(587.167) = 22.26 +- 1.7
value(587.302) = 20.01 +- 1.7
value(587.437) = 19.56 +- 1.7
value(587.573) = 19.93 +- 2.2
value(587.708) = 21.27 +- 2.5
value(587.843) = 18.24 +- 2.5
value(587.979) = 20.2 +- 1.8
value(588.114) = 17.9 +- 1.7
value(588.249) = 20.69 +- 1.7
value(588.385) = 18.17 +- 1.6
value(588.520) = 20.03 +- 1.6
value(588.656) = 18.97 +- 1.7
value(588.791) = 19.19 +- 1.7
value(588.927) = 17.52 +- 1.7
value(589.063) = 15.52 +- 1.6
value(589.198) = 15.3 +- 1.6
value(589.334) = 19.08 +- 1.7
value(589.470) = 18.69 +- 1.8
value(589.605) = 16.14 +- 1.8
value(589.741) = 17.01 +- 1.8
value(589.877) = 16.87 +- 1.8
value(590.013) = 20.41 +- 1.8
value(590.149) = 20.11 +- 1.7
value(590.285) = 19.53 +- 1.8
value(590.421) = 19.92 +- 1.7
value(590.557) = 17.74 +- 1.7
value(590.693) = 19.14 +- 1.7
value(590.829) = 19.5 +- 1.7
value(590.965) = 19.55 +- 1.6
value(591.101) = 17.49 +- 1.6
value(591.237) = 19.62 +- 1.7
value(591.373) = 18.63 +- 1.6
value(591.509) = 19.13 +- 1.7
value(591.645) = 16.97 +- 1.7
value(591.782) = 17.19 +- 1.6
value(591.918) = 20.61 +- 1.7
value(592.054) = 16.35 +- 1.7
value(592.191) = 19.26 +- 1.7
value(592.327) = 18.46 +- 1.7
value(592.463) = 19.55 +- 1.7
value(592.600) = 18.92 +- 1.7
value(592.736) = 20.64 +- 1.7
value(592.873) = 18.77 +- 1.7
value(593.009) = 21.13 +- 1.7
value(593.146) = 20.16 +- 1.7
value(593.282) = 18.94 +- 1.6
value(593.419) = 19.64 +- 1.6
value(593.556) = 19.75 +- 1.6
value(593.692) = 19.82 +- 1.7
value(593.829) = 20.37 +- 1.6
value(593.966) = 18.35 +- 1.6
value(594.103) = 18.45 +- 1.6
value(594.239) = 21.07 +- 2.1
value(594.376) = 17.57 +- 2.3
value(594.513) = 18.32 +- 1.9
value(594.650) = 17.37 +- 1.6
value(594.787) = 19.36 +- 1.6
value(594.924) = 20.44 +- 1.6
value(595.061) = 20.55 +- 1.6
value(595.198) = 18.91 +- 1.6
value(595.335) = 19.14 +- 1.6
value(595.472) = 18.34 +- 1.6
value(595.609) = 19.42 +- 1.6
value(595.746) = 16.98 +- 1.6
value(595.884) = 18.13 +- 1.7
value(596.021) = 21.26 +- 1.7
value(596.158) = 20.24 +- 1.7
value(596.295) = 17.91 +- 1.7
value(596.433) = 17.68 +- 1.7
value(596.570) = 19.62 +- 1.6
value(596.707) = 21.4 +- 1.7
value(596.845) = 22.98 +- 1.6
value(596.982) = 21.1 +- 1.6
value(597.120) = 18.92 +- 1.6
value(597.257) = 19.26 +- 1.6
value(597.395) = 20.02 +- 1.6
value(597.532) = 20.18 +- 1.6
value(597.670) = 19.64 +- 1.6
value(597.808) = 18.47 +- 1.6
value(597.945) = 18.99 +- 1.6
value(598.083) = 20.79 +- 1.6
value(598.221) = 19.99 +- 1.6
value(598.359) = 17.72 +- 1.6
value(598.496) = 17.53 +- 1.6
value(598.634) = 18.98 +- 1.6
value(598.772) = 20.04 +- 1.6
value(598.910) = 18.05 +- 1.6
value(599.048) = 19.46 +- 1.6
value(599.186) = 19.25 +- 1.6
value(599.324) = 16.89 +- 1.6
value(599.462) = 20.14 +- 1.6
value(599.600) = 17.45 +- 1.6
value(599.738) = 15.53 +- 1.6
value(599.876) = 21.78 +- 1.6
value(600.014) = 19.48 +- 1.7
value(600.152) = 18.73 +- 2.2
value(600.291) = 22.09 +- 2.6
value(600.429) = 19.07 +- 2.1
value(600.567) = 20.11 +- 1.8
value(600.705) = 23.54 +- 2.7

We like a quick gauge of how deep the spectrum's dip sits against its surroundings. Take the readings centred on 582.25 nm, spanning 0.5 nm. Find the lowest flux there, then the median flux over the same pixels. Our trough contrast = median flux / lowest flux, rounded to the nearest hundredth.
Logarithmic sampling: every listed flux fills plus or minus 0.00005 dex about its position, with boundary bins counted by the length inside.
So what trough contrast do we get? 1.11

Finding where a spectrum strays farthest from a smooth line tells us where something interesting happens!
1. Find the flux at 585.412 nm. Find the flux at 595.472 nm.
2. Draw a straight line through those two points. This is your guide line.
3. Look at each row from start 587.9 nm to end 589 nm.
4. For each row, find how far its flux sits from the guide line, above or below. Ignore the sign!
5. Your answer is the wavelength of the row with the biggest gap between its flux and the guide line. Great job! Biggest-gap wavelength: 588.249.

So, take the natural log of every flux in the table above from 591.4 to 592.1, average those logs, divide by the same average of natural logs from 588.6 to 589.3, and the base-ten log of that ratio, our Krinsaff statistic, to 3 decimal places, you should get 0.007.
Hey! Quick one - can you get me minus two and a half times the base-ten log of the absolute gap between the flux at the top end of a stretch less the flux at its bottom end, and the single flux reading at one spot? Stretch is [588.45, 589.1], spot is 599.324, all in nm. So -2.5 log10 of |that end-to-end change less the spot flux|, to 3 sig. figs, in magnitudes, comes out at -3.33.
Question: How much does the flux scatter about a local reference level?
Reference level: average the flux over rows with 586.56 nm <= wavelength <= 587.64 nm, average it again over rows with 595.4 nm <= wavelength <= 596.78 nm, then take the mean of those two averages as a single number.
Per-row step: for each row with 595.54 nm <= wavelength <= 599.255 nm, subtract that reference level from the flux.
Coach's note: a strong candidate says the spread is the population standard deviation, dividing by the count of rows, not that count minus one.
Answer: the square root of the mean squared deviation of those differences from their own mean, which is 1.36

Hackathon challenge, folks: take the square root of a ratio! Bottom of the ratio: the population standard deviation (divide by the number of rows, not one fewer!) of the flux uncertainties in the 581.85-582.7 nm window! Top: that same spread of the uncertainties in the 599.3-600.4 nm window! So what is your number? 2.74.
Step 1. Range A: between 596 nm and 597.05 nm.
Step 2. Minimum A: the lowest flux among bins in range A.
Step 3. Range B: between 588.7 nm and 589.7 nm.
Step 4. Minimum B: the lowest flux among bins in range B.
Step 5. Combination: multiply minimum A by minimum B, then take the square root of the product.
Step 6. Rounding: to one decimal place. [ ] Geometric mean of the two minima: 16.4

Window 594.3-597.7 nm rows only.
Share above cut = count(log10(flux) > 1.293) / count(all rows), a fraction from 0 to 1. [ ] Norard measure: 0.40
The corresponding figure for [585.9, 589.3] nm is 0.52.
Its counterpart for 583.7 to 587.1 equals 0.56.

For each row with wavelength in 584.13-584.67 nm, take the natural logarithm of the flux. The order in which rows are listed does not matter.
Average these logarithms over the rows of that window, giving 2.99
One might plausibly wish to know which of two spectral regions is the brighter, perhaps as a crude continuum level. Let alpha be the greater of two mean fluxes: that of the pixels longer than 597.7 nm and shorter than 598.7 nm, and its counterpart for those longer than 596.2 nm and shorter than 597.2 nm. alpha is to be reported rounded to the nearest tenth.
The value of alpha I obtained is 19.9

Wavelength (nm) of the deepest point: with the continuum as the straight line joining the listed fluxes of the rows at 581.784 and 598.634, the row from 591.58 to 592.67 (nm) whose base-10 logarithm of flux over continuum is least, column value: 592.054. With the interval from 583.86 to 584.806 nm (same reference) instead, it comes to 584.200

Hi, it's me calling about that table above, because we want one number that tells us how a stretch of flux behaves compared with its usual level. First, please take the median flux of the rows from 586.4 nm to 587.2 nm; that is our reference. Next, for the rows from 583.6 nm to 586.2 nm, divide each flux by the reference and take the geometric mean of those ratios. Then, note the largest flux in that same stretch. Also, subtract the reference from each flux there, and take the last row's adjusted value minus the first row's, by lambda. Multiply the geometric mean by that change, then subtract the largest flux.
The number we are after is -21.6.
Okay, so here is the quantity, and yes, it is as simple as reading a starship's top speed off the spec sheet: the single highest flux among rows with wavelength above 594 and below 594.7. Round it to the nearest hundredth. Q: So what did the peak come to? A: 21.07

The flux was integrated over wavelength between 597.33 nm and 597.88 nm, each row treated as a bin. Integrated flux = 10.8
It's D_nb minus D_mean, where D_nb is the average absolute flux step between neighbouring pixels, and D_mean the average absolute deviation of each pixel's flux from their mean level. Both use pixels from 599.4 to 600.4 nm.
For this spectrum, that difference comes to 1.1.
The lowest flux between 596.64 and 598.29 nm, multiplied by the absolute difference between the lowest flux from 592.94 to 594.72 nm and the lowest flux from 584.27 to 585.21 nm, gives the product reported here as 16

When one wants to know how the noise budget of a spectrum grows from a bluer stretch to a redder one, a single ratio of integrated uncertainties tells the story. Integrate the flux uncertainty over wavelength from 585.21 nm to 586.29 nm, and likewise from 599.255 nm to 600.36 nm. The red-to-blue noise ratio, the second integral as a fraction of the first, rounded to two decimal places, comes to 1.03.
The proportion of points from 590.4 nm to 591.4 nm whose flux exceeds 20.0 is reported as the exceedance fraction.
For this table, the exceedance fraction 0.00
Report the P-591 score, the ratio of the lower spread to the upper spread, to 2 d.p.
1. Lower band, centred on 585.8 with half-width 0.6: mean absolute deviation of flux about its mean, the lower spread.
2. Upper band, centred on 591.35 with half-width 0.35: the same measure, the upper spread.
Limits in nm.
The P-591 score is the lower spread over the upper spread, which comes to 1.25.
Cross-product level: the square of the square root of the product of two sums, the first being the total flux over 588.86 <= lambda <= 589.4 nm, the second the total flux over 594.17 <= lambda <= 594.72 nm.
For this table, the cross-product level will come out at 5011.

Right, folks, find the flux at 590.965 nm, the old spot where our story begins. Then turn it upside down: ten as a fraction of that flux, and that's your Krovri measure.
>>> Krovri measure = 0.51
